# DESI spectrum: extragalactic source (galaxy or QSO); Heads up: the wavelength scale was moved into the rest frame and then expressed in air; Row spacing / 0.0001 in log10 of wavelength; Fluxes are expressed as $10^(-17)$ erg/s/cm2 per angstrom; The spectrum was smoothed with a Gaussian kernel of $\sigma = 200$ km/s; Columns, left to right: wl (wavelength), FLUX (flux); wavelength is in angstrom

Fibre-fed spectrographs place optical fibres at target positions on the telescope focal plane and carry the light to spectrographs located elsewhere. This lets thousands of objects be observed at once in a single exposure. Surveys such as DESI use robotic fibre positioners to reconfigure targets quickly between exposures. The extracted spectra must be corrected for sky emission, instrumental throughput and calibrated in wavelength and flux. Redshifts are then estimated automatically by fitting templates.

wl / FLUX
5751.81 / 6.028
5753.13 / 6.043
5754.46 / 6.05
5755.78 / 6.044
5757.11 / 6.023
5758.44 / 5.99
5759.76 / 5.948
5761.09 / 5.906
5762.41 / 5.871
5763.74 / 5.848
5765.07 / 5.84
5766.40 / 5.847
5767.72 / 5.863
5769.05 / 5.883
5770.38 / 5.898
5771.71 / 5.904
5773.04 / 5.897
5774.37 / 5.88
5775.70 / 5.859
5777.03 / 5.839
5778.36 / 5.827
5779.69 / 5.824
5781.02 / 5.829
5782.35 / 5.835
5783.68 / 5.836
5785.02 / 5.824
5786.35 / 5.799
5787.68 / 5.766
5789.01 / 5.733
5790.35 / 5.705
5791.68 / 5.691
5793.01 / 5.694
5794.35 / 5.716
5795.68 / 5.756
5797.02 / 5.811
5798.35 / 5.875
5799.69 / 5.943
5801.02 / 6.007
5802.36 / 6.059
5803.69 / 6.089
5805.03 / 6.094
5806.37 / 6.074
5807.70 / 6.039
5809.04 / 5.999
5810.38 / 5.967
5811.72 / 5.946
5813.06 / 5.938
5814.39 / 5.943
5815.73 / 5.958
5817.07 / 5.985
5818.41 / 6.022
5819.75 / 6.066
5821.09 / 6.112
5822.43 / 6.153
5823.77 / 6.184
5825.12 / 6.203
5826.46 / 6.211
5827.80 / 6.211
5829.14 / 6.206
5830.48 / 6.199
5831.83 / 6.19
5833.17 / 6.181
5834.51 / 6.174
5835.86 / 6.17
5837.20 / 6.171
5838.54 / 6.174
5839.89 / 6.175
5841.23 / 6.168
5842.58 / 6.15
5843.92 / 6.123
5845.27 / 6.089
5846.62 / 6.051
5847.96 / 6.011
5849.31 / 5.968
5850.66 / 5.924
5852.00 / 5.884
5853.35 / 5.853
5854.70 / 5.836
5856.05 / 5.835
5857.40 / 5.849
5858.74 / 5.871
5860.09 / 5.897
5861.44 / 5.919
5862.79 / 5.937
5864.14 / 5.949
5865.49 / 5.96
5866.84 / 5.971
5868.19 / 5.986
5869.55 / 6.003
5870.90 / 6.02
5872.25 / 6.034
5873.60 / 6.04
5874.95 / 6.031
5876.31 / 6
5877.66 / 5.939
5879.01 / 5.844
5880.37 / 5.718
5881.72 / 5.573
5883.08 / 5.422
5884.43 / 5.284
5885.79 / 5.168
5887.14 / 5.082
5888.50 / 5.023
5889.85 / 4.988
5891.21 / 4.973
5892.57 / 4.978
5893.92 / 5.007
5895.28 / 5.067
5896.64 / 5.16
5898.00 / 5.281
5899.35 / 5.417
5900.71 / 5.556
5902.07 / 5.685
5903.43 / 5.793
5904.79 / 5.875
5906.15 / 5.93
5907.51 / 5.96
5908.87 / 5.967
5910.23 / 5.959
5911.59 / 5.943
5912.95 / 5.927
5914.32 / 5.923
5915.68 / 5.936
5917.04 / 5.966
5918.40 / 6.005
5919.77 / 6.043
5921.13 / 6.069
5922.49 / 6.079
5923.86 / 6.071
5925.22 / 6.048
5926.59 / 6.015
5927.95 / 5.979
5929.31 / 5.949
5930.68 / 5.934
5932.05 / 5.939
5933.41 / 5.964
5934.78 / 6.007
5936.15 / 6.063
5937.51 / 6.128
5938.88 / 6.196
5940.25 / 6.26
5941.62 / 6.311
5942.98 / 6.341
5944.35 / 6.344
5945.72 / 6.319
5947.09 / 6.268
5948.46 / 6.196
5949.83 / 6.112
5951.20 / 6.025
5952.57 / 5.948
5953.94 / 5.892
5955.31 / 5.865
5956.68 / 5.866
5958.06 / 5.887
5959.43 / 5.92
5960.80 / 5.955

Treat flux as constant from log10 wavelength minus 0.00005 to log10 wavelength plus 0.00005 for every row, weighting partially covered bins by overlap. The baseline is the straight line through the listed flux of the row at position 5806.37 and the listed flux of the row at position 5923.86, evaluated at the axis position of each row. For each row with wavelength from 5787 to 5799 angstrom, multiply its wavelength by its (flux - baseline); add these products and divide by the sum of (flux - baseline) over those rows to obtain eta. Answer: 5792.6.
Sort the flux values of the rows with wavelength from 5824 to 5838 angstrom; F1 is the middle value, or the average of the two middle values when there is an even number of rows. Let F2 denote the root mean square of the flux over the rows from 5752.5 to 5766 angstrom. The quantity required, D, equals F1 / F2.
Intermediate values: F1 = 6.19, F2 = 5.96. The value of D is 1.04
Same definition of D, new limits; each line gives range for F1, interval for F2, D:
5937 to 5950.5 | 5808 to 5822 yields 1.05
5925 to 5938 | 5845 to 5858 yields 1.01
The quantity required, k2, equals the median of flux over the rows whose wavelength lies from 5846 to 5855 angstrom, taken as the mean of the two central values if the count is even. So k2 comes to 5.92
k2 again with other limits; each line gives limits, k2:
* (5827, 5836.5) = 6.19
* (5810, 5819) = 5.96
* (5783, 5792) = 5.77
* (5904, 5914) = 5.94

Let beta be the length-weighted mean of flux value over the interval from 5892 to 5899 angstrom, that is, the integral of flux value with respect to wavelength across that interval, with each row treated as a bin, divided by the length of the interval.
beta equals 5.12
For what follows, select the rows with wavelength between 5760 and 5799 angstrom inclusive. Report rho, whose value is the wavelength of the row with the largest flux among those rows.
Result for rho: 5761.09 angstrom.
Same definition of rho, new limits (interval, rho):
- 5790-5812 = 5805.03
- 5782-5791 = 5783.68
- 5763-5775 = 5771.71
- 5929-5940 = 5938.88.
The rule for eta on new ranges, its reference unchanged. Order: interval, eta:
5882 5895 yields 5889.0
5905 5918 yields 5911.6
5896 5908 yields 5899.9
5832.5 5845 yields 5838.1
